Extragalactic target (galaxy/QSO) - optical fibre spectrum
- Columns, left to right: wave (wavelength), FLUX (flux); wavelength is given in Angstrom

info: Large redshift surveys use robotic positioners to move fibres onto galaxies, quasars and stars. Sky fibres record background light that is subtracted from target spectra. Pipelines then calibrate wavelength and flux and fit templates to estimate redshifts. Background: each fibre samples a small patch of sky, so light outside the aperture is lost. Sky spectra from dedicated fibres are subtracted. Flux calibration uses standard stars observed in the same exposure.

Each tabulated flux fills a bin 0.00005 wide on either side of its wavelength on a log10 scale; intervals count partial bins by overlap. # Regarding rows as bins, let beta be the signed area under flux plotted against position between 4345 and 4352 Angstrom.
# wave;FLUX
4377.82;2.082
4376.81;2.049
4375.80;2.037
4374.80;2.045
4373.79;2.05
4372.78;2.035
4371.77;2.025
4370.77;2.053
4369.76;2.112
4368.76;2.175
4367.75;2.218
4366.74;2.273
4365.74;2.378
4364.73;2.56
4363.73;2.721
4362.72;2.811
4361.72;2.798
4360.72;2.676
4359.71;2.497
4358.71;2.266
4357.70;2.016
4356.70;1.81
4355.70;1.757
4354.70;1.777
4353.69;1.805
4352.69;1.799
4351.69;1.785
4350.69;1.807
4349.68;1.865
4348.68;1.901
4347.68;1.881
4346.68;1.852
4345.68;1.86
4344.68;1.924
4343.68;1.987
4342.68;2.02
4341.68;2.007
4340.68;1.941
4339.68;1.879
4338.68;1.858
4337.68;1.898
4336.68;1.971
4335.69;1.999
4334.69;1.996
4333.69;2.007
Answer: 13.0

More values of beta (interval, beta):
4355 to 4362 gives 15.6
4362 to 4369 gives 17.3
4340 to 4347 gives 13.6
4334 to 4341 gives 13.6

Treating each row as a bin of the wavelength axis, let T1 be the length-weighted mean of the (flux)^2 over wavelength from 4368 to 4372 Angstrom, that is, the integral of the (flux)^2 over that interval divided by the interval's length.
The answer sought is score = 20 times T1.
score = 89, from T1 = 4.4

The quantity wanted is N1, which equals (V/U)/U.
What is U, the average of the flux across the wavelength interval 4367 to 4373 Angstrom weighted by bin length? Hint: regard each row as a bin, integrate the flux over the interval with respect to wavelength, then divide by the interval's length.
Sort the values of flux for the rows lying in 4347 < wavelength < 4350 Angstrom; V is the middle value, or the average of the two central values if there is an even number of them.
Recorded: 0.42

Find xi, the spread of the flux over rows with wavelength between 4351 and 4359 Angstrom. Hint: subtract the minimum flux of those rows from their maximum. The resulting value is 0.51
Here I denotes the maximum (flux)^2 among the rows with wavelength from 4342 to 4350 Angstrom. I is 4.1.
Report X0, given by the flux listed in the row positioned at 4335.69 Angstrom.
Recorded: 1.999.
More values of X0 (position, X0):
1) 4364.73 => 2.56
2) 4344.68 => 1.924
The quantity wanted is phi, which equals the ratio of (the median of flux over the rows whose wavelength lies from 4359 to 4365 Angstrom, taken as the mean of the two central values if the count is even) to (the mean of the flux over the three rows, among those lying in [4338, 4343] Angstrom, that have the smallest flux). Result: 1.43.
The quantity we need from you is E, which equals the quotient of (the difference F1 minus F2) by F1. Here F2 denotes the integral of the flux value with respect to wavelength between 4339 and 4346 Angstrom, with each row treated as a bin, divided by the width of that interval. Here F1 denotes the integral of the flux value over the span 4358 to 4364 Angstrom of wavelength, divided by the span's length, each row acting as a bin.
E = 0.25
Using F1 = 2.60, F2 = 1.95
